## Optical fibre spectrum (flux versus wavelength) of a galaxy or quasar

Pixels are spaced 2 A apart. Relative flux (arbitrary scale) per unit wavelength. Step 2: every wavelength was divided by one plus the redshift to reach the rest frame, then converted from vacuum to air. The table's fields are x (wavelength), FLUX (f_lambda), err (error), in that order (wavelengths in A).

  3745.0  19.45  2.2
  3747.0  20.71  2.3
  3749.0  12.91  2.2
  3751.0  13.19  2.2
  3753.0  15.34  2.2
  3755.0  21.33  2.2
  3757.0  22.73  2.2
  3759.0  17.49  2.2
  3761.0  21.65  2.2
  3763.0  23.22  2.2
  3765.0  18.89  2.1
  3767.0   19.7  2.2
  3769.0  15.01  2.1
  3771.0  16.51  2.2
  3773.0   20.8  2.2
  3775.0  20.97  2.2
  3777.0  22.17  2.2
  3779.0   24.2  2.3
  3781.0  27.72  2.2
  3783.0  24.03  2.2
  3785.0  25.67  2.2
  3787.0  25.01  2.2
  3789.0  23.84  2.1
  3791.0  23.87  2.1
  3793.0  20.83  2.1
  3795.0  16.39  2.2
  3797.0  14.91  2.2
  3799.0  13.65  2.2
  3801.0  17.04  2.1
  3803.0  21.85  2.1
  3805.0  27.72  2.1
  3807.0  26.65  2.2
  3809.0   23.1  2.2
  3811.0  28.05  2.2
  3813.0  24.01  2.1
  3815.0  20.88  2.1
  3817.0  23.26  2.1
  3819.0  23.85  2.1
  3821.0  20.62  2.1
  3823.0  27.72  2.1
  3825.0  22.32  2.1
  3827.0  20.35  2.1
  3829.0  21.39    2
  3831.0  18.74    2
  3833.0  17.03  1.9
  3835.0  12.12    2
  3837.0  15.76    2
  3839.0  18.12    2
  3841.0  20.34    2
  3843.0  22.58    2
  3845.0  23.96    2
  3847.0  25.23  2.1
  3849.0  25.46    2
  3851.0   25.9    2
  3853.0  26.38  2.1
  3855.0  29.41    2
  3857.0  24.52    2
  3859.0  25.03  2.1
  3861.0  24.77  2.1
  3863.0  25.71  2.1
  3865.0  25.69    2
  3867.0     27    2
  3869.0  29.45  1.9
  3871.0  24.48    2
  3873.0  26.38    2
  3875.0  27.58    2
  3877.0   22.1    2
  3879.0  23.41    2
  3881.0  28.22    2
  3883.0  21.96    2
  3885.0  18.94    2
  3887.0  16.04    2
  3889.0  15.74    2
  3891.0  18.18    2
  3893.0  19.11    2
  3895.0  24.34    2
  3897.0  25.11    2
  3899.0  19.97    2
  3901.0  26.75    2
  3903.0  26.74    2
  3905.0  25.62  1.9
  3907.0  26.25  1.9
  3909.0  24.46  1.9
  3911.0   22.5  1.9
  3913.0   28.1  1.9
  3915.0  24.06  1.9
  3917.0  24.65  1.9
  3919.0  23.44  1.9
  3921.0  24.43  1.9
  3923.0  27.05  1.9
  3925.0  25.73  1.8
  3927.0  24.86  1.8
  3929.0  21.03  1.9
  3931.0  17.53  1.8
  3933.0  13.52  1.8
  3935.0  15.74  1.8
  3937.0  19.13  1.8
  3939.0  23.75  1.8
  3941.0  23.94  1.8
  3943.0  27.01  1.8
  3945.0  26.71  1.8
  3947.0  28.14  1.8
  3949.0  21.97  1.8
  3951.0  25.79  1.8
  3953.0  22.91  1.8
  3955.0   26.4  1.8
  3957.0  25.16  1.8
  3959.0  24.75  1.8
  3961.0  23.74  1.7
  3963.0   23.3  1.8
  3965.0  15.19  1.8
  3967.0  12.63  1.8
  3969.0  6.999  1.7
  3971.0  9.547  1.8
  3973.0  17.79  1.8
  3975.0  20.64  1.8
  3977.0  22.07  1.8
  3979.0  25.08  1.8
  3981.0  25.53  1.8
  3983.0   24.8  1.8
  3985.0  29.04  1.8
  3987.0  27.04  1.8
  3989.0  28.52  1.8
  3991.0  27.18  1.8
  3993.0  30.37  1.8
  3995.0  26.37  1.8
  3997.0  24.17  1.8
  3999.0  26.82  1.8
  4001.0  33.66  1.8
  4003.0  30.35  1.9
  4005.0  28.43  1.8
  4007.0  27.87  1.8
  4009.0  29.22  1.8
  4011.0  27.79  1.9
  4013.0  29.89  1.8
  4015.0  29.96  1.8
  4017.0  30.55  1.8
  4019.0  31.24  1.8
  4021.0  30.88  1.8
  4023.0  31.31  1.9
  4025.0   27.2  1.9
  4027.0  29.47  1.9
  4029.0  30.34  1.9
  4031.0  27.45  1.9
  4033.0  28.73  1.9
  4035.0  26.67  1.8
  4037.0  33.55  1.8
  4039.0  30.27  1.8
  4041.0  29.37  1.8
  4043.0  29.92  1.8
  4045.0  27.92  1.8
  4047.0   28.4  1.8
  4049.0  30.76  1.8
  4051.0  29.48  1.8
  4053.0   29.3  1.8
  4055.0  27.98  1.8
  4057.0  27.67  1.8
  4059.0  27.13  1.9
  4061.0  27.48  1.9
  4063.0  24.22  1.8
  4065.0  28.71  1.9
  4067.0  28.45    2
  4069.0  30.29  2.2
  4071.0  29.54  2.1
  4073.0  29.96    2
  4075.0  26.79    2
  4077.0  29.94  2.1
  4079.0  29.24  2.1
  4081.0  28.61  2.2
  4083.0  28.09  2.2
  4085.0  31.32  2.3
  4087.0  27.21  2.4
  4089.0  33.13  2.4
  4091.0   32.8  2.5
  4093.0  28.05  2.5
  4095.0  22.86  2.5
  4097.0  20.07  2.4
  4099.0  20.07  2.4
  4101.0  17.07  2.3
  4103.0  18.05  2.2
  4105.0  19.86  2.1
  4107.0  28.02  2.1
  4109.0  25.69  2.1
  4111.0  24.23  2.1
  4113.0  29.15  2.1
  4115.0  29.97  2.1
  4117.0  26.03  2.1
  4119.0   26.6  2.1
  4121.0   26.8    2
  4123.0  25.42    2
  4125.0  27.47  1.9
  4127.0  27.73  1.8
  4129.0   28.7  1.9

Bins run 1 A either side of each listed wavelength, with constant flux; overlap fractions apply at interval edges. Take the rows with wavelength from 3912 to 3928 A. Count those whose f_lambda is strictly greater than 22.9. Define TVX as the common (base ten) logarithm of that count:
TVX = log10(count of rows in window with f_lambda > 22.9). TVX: 0.90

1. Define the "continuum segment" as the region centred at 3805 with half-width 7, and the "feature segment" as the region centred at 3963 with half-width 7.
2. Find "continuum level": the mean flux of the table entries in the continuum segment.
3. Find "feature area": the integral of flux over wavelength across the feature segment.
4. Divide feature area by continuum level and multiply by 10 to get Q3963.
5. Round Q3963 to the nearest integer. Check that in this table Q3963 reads 117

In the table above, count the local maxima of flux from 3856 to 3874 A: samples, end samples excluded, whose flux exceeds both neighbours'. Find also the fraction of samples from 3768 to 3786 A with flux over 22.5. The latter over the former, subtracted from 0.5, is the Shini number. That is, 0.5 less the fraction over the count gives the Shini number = 0.35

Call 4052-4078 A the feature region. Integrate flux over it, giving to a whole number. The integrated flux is 735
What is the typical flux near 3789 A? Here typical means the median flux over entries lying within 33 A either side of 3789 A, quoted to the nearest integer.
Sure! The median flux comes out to 22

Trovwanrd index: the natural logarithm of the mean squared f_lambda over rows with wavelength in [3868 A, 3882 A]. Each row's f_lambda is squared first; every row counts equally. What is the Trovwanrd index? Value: 6.5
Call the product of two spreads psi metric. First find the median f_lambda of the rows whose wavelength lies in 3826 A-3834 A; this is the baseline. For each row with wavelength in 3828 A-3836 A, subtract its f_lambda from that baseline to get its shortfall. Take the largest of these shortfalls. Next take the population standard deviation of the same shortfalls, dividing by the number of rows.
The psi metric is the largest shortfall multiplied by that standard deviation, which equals 25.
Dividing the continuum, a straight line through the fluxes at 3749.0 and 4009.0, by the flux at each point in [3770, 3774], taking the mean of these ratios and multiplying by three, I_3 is 2.3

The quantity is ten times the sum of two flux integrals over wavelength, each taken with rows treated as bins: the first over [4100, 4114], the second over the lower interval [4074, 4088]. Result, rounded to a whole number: 7265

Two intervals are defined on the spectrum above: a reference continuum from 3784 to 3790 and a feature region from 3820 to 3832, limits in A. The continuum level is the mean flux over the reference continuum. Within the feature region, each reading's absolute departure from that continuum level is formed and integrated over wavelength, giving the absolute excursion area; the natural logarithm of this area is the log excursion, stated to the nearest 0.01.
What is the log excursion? 3.86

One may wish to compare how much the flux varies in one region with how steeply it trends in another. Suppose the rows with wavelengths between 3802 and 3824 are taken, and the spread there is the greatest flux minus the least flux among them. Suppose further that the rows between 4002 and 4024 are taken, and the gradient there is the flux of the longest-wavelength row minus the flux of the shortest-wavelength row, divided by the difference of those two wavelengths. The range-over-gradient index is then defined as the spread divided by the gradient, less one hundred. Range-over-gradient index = 55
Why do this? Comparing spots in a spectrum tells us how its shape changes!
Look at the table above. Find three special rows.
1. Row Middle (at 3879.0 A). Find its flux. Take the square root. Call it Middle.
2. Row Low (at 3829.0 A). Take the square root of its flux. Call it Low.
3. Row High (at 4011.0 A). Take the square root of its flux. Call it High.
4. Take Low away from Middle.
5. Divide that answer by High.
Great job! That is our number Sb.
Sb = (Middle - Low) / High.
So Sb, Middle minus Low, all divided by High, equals 0.040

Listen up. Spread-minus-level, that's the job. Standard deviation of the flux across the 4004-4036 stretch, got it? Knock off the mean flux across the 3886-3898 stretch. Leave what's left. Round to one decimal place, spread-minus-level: -18.3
